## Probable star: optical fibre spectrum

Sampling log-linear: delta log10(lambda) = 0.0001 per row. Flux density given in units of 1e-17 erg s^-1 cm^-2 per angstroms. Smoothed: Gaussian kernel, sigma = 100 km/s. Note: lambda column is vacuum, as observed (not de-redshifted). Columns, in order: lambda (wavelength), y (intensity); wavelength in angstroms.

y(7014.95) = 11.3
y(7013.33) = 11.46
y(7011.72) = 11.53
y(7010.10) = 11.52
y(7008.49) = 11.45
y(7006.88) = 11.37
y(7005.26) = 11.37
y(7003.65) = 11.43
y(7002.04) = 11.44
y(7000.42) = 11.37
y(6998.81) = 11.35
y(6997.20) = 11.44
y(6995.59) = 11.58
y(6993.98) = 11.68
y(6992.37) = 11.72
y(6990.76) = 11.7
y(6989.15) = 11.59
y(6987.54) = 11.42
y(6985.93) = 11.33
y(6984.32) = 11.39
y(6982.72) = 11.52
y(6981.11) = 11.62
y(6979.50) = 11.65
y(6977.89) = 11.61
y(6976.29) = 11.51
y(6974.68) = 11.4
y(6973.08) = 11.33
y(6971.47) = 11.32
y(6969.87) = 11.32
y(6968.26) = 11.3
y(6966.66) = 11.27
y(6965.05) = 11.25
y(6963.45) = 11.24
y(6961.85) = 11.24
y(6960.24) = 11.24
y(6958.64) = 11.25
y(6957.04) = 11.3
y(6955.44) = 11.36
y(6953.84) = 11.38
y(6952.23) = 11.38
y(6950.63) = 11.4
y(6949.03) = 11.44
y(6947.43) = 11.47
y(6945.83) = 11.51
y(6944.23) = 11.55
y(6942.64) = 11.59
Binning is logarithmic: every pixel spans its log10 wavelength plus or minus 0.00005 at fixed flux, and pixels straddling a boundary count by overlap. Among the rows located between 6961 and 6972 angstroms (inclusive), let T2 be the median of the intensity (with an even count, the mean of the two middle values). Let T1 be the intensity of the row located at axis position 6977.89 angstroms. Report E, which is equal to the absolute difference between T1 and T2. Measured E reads 0.34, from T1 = 11.61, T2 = 11.3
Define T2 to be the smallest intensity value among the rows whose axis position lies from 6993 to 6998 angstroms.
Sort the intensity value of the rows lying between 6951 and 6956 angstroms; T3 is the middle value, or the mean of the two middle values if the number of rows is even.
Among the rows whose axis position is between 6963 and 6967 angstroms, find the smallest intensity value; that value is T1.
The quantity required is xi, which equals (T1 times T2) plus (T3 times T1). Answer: 256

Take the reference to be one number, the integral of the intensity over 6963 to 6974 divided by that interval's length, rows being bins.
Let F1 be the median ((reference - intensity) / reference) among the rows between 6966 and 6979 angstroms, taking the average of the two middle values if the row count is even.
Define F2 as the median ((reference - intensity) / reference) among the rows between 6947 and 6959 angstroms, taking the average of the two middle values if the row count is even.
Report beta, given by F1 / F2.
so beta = 0.3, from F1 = -0.003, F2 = -0.007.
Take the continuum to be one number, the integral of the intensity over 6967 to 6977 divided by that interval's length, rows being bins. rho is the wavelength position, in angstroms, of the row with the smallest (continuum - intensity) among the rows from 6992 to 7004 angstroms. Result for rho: 6992.37 angstroms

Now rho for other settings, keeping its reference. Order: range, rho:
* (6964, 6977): 6976.29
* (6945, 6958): 6945.83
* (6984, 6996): 6992.37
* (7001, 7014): 7011.72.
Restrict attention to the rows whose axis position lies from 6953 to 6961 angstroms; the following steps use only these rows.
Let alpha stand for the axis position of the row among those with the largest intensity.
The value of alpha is 6953.84 angstroms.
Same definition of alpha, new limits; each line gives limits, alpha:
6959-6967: 6966.66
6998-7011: 7010.10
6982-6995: 6992.37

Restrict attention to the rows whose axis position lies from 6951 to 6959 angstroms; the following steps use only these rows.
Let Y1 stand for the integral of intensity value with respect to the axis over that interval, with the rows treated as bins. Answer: 91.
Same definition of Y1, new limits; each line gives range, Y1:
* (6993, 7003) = 115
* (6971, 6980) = 103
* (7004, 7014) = 115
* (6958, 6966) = 90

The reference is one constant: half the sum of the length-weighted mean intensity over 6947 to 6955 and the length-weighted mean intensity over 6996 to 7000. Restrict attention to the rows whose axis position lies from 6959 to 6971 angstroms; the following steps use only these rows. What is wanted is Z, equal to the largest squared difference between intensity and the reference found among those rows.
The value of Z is 0.029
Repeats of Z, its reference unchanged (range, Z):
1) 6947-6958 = 0.012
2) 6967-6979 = 0.040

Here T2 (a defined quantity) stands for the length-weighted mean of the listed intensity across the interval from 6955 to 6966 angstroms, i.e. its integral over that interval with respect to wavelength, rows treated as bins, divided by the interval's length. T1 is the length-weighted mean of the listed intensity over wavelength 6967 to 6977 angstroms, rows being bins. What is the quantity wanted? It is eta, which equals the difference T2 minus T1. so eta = -0.09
